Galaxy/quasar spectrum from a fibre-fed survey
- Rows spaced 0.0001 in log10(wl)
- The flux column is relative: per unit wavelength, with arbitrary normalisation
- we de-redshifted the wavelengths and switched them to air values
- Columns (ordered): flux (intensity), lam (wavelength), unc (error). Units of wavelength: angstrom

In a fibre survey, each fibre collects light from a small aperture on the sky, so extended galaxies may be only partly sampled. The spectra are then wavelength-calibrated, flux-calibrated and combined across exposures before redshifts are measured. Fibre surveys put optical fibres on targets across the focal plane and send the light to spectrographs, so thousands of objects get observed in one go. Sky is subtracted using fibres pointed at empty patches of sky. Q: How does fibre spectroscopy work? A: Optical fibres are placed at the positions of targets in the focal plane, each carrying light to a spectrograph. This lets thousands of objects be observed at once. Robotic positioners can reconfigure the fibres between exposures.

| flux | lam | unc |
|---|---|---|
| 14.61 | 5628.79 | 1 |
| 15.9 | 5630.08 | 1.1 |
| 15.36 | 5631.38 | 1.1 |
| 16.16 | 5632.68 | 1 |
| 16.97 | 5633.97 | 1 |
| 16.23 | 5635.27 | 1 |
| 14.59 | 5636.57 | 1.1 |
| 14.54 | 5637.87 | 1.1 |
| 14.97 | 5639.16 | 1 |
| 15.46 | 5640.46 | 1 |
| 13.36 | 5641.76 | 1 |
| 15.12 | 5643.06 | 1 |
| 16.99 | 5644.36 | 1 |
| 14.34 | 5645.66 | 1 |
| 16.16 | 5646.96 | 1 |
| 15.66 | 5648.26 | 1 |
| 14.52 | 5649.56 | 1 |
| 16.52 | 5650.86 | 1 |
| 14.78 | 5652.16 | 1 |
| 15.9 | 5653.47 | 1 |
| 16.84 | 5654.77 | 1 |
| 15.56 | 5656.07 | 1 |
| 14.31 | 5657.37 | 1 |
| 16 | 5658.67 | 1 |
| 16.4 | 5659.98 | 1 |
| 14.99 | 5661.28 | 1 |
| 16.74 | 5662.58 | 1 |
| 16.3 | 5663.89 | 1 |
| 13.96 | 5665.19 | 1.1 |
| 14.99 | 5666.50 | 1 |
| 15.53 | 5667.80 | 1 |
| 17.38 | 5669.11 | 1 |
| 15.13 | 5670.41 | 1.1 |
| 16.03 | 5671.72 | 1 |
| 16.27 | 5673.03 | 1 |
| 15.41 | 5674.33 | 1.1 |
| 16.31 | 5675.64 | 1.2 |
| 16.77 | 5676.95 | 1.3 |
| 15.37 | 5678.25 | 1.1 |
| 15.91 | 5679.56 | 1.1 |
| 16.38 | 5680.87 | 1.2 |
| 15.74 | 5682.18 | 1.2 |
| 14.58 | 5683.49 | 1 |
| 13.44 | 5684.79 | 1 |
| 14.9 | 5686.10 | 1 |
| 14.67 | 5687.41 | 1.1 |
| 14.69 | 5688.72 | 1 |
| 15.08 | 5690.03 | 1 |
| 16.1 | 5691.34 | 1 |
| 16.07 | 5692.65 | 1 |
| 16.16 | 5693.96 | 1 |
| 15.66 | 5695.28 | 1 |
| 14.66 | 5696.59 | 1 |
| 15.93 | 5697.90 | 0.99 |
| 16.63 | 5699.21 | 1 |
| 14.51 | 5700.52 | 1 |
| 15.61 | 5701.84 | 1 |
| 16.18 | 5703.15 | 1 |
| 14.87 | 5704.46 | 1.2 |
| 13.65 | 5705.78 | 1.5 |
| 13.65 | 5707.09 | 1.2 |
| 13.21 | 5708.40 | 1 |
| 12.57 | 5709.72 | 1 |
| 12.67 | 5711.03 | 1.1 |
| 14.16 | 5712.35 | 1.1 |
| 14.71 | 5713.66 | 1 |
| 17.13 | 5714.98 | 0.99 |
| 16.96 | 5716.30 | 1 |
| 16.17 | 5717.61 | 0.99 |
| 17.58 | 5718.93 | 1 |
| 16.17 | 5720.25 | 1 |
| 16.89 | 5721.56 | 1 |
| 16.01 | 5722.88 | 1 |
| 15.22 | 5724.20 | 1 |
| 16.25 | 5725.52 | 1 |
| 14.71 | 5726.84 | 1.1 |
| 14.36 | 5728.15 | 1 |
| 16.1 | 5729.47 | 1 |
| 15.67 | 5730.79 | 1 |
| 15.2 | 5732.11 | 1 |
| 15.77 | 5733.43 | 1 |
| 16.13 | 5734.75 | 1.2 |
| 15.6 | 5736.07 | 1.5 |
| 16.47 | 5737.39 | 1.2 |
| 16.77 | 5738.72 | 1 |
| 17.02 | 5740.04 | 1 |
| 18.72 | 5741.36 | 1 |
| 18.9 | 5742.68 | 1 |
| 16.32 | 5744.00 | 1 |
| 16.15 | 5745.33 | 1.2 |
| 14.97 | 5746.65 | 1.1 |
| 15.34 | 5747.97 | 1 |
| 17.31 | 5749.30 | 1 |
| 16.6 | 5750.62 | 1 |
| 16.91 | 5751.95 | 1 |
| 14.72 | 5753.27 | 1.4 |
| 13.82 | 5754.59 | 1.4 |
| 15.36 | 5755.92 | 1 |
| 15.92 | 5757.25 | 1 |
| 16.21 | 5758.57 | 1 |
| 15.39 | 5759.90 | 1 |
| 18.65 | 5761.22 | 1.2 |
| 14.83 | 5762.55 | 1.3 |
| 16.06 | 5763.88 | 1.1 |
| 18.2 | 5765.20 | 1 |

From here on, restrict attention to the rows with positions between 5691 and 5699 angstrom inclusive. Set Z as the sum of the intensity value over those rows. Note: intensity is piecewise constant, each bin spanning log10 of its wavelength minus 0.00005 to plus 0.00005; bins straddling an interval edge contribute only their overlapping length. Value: 94.6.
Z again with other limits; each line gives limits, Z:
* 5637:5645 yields 90.4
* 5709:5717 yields 88.2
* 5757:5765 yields 97.1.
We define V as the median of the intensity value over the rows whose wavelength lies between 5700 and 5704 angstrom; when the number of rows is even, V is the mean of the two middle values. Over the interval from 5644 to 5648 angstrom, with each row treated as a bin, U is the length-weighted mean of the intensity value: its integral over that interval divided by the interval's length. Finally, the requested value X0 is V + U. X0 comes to 31.3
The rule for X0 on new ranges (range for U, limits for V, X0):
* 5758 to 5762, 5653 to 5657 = 32.6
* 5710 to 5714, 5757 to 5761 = 29.6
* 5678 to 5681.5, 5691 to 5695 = 32.0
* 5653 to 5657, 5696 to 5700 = 31.9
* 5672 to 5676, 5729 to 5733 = 31.6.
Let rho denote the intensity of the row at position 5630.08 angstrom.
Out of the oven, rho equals 15.9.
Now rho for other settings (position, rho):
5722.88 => 16.01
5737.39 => 16.47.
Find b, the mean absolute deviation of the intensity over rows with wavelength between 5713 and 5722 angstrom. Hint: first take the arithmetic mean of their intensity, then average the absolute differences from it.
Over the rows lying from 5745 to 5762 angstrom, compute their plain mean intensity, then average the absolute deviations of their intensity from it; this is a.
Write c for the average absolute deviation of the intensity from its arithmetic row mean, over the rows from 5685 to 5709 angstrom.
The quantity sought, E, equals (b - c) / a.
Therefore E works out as -0.11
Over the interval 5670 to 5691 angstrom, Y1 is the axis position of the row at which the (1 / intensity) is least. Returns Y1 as 5676.95 angstrom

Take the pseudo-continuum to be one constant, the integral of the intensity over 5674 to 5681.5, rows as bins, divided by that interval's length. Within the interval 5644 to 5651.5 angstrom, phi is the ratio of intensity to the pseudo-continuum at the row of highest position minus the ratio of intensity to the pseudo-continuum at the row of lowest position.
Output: -0.03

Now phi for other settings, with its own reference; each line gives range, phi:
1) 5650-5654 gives -0.04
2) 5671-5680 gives -0.01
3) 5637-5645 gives 0.15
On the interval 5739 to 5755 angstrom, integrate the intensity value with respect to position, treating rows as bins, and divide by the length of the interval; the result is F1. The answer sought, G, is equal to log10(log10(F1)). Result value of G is 0.0850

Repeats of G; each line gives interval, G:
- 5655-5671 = 0.0772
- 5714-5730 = 0.0816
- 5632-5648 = 0.0748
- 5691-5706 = 0.0760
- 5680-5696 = 0.0735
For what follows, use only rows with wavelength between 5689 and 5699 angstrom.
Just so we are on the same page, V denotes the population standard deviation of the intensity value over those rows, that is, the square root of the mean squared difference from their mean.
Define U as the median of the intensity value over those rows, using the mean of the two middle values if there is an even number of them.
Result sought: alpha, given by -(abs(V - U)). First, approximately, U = 15.9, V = 0.54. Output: -15.4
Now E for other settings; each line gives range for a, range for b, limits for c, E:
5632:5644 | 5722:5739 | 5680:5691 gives -0.07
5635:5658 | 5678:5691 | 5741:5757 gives -0.71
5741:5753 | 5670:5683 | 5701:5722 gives -1.00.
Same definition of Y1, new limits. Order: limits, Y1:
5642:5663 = 5644.36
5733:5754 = 5742.68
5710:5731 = 5718.93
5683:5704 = 5699.21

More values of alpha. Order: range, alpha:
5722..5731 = -15.0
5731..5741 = -15.5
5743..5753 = -15.5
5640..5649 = -14.4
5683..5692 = -14.0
